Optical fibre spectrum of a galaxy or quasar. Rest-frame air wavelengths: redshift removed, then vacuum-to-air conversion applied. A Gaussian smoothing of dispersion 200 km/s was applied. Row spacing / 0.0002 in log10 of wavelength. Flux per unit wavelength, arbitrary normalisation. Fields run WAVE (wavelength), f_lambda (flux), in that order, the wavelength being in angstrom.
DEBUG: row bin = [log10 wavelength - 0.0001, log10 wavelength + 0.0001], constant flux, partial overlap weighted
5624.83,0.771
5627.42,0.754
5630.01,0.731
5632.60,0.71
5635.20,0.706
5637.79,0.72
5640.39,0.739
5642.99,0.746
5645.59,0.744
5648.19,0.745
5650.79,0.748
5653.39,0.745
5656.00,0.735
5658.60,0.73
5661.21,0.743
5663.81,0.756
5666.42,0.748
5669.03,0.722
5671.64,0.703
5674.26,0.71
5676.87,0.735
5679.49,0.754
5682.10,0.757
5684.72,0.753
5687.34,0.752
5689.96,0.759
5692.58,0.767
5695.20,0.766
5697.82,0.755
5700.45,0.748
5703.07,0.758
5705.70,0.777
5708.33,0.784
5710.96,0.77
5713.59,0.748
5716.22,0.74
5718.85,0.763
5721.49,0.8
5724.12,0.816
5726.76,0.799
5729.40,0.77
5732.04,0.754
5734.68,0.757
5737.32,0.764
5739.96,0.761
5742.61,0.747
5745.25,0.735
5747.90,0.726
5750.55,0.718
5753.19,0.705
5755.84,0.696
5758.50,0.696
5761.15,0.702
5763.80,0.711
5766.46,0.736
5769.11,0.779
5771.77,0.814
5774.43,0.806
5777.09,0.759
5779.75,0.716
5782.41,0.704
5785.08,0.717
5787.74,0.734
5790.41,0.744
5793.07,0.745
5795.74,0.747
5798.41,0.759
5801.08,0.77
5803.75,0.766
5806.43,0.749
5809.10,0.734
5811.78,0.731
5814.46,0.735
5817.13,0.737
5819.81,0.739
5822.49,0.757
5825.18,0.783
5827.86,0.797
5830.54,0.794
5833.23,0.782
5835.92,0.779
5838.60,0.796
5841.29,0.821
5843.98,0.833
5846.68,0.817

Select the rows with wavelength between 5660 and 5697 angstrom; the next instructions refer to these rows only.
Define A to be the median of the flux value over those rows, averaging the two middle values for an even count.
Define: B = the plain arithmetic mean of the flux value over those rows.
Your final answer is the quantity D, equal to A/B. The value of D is 1.01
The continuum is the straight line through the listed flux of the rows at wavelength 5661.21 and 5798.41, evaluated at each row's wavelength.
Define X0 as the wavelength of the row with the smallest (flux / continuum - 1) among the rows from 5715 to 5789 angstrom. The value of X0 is 5758.50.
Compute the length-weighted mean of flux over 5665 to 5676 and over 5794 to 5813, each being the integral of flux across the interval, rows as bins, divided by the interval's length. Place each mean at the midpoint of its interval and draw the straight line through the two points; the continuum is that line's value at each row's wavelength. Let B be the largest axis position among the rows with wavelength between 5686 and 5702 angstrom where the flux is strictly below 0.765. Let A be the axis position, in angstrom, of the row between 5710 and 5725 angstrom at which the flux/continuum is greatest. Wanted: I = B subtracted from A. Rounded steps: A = 5724.12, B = 5700.45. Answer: 23.7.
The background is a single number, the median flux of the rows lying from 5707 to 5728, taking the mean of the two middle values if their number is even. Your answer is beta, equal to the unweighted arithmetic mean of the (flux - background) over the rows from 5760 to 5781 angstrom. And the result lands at -0.024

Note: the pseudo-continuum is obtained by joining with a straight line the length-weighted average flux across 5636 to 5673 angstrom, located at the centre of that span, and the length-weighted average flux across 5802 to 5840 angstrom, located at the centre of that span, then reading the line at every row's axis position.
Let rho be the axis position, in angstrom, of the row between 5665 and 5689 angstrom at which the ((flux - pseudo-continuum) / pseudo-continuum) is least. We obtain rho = 5671.64 angstrom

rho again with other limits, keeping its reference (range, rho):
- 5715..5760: 5758.50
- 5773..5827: 5782.41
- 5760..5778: 5761.15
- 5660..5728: 5671.64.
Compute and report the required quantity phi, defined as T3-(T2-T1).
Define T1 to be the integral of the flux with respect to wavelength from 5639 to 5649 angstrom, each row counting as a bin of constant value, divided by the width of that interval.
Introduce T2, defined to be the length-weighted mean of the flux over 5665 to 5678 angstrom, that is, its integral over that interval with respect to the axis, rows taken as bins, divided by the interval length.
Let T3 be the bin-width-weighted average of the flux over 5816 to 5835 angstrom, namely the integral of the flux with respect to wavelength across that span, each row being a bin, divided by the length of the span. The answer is 0.789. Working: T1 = 0.743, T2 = 0.724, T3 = 0.770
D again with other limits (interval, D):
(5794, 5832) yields 0.99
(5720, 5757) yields 1.00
